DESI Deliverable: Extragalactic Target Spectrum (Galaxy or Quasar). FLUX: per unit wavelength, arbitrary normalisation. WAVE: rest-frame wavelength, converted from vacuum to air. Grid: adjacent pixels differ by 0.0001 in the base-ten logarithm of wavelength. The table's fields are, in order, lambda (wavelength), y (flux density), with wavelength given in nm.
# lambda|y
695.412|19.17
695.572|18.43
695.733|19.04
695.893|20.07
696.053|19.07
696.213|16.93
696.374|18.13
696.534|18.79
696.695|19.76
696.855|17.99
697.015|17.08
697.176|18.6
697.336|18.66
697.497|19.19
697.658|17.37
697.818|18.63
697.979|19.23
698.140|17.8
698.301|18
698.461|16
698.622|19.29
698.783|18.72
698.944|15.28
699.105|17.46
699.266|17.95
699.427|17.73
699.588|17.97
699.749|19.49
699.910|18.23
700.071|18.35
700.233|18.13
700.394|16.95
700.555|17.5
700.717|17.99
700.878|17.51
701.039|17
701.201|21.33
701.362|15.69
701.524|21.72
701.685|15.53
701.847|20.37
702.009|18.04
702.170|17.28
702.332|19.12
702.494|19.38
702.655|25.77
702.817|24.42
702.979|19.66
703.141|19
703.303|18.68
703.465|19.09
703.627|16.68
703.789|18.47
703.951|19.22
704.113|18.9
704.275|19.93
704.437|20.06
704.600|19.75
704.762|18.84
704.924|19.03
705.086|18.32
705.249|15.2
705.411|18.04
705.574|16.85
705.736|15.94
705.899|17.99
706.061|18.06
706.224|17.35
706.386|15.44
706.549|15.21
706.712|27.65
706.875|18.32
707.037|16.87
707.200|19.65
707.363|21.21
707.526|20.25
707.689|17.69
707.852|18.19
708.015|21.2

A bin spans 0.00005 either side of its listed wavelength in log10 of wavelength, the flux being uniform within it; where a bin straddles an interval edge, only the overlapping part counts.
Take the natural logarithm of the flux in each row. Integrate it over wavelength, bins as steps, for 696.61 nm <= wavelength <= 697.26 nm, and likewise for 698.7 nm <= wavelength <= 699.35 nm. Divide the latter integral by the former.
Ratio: 0.98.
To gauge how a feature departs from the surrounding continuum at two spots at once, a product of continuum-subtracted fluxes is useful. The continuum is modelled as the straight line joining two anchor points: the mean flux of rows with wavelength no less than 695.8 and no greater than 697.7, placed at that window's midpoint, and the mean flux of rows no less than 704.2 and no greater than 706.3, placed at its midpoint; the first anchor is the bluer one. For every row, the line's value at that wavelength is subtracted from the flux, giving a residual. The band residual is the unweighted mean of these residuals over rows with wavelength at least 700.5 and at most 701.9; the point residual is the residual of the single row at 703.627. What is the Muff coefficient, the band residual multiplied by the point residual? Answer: 0.0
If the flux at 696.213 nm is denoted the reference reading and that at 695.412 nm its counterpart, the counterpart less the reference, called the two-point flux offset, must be 2.2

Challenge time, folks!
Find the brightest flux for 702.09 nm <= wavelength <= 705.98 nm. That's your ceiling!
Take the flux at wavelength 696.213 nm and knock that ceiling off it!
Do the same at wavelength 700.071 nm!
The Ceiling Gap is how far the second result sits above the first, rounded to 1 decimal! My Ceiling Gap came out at 1.4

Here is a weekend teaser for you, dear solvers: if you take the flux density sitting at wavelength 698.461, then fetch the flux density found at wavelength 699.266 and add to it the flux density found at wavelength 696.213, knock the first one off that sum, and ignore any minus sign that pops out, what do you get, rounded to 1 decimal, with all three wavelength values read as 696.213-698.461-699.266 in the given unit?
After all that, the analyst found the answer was 18.9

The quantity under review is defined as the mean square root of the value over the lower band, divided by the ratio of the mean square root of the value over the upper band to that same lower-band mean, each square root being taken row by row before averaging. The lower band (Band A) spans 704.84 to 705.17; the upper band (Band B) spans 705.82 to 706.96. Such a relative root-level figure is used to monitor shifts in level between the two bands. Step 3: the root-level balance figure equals 4.35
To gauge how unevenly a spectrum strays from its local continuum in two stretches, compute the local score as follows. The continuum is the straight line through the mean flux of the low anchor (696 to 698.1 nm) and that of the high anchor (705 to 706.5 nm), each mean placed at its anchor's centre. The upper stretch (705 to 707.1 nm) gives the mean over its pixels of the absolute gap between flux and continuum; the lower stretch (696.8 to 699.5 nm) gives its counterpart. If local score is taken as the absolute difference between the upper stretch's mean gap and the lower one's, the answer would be 1.0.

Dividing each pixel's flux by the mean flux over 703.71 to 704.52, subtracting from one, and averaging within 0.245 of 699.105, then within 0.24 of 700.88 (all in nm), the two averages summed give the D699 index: 0.22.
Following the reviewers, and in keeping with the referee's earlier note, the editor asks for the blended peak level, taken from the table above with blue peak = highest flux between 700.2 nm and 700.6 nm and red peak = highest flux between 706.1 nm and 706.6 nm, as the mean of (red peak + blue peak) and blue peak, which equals 26.8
